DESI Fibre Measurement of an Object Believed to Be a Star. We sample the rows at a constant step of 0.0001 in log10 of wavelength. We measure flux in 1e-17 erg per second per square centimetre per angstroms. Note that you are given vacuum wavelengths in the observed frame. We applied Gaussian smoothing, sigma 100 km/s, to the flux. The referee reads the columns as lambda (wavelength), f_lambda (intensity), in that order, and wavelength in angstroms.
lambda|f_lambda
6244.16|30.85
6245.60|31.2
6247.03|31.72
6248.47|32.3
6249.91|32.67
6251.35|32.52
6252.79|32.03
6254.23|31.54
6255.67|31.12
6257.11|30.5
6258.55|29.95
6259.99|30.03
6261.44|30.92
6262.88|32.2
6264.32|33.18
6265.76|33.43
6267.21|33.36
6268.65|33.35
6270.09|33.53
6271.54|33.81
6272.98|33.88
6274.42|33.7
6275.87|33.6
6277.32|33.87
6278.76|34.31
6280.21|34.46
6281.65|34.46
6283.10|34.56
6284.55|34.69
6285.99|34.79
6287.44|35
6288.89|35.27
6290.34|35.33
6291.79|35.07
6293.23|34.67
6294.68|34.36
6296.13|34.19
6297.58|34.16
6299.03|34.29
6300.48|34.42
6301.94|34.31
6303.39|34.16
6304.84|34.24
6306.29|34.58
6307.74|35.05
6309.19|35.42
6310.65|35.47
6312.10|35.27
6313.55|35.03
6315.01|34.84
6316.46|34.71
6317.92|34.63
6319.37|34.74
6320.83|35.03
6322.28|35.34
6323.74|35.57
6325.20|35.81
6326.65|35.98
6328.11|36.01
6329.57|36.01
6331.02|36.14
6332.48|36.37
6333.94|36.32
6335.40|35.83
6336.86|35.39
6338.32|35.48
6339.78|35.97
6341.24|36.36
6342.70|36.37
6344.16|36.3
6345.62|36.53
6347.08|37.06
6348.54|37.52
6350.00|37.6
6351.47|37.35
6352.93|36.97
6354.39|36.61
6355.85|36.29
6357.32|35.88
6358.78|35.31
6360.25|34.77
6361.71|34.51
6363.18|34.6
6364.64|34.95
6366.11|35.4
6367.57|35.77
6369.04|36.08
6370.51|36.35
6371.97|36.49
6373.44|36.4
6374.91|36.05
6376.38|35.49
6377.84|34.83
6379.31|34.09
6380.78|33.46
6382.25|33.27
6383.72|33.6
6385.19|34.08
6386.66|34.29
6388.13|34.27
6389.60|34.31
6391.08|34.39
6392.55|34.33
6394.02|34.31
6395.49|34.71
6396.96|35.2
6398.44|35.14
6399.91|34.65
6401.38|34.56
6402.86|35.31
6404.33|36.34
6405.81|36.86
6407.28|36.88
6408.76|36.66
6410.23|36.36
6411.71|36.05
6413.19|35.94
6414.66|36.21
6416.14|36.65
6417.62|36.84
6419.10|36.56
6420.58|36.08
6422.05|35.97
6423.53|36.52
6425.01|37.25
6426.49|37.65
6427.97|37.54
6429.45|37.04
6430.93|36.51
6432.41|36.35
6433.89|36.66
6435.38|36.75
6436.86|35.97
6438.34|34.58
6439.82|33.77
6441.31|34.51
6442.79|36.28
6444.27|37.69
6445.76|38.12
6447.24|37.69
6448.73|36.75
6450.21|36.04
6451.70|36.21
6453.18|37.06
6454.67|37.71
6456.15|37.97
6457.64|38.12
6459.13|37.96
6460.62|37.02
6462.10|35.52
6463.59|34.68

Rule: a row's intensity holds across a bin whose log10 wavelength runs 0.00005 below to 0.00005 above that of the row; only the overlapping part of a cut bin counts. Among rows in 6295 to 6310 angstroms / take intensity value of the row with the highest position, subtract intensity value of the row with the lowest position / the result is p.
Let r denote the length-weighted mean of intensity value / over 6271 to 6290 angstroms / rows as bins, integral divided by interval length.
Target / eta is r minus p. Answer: 33.1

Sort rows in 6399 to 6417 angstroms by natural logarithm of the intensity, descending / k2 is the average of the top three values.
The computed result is 3.61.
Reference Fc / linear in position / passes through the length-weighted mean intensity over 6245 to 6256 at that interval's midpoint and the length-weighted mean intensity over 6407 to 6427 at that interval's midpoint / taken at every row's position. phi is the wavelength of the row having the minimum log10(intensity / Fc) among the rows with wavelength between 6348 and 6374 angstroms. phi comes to 6361.71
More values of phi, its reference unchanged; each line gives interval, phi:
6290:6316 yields 6303.39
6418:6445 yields 6439.82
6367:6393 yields 6382.25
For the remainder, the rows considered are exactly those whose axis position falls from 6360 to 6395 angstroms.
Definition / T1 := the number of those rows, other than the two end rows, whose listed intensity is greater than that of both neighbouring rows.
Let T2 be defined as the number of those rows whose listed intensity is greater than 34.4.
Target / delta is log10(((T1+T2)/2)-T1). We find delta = 0.7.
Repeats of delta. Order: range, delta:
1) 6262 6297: 0.5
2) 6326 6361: 1.0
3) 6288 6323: 0.8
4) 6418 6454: 1.0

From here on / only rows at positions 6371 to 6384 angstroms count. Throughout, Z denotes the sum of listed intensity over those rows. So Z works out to 314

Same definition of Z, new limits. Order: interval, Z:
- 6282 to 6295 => 314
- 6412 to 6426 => 328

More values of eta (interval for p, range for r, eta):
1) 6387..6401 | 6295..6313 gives 34.2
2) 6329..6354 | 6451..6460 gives 36.5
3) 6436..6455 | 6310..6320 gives 33.2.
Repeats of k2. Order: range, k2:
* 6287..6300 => 3.56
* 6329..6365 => 3.62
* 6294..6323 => 3.57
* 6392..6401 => 3.56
